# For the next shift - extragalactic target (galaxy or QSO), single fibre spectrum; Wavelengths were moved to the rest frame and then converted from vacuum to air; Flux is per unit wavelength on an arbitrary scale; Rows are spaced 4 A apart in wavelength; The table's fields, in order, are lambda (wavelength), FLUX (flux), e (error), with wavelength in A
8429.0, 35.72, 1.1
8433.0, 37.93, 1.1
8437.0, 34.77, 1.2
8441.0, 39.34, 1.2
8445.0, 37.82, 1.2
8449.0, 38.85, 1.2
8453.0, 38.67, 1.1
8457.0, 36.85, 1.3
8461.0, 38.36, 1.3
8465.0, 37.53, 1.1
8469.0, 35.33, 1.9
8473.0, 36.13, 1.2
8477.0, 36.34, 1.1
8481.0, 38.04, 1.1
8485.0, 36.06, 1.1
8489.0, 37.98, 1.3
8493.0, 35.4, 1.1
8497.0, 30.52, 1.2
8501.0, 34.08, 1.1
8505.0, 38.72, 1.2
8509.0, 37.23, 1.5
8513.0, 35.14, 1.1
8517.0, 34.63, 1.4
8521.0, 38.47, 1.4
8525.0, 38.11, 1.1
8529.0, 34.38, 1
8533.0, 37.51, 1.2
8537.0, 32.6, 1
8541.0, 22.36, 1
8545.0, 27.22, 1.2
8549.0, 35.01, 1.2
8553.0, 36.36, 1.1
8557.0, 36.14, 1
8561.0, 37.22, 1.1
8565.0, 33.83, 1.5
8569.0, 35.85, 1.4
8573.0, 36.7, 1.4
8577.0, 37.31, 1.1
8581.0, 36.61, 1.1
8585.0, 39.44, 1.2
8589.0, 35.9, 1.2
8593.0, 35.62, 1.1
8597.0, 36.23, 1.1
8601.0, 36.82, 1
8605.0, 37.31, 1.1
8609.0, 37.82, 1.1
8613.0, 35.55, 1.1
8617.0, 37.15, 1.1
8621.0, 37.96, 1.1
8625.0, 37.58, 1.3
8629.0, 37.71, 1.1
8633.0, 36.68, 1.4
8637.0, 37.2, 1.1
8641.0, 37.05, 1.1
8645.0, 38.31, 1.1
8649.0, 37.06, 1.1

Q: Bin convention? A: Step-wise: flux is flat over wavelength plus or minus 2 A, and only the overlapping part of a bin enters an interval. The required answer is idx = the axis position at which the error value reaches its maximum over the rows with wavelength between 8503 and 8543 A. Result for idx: 8509.0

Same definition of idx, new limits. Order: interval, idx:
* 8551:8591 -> 8565.0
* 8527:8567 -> 8565.0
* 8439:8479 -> 8469.0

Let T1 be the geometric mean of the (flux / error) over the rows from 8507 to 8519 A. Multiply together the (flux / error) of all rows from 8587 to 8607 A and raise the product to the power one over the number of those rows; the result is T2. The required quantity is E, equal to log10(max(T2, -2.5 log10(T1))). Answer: 1.52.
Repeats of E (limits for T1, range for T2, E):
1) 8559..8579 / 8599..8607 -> 1.55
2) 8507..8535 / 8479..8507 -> 1.49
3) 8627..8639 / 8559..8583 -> 1.46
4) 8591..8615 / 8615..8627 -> 1.51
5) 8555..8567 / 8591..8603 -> 1.53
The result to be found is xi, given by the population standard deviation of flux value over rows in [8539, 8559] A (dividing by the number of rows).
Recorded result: 5.6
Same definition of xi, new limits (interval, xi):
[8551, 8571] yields 1.1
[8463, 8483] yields 1.0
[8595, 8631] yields 0.8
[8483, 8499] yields 2.7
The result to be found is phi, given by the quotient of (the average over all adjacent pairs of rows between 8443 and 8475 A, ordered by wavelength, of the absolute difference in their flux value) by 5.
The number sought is 0.24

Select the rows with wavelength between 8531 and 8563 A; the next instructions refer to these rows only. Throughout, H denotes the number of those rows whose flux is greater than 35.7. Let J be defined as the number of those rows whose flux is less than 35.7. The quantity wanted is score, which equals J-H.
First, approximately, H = 4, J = 4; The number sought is 0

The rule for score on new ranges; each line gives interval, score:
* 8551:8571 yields -3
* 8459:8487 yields -5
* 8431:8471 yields -6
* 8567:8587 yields -5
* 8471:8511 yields -4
